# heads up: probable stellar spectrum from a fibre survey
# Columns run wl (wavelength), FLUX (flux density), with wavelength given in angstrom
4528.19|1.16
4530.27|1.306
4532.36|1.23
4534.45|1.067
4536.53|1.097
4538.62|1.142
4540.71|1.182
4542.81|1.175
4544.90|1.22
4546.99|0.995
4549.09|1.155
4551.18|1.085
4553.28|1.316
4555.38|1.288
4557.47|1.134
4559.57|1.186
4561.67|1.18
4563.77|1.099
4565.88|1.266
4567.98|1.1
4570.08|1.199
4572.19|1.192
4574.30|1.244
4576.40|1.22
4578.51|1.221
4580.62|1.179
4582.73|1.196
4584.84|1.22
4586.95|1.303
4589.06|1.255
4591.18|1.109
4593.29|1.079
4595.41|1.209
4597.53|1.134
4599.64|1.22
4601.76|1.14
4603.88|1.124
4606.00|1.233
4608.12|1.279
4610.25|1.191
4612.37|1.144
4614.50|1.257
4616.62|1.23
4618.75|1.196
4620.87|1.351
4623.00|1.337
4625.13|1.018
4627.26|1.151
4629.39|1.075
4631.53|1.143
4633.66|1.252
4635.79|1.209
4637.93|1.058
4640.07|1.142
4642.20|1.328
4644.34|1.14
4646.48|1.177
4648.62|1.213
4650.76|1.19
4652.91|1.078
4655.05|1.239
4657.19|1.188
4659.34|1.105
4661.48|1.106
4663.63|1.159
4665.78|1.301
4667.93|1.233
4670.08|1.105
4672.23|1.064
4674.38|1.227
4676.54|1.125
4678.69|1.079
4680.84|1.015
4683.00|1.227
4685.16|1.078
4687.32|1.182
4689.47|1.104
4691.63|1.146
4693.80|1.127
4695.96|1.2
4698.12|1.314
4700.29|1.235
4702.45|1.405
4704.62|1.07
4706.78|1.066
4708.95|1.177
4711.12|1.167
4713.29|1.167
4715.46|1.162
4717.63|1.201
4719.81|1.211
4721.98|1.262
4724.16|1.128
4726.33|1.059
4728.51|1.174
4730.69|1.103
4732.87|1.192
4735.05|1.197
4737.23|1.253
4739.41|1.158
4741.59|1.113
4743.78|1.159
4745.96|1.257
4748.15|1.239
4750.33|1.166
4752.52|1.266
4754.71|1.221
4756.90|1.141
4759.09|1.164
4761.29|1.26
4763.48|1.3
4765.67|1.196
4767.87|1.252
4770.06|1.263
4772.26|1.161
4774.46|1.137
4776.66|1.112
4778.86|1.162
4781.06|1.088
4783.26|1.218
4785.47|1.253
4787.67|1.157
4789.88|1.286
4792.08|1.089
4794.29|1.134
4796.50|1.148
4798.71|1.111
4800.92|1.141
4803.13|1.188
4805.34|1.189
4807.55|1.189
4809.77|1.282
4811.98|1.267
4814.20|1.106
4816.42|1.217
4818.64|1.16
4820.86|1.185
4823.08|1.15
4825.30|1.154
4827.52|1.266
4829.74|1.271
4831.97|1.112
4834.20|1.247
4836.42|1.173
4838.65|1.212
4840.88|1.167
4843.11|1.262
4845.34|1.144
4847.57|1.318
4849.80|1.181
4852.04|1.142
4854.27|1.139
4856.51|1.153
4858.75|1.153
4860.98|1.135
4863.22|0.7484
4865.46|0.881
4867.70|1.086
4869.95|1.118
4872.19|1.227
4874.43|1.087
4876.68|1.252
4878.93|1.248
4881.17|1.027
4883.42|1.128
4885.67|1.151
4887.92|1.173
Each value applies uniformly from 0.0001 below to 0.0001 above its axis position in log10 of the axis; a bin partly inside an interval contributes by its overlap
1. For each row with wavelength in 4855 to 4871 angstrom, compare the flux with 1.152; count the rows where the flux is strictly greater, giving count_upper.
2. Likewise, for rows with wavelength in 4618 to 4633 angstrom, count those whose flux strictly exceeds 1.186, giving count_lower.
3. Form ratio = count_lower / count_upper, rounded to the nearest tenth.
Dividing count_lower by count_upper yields 1.5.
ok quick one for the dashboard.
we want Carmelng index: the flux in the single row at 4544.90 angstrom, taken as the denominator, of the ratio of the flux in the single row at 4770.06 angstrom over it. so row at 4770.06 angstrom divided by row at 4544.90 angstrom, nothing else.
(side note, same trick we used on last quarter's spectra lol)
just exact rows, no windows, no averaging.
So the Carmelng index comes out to 1.04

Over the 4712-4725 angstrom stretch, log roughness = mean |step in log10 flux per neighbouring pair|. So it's 0.017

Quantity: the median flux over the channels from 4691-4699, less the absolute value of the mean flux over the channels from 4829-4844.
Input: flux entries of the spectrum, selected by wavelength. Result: -0.03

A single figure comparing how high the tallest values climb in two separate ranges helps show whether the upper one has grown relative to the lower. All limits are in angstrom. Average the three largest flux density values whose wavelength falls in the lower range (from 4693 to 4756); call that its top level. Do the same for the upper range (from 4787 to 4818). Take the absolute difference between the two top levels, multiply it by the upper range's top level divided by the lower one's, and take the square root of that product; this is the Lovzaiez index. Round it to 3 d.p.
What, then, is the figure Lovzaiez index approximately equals 0.219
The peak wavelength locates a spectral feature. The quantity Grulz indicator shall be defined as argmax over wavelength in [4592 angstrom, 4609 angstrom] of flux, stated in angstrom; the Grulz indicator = 4608.12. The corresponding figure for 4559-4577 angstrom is 4565.88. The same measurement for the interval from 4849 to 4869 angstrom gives 4849.80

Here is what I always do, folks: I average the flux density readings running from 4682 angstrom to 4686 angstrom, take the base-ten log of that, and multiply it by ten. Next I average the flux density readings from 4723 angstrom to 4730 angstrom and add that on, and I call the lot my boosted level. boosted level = 1.74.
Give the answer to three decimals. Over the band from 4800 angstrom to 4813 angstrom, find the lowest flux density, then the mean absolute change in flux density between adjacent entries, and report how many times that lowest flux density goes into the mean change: 0.027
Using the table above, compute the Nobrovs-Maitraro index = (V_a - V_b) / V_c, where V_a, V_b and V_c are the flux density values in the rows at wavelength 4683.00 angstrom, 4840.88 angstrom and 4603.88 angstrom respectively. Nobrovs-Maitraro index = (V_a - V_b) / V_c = 0.05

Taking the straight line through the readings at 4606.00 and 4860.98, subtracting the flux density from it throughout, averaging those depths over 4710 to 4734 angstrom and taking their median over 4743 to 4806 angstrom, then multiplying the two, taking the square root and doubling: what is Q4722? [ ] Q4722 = 0.020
